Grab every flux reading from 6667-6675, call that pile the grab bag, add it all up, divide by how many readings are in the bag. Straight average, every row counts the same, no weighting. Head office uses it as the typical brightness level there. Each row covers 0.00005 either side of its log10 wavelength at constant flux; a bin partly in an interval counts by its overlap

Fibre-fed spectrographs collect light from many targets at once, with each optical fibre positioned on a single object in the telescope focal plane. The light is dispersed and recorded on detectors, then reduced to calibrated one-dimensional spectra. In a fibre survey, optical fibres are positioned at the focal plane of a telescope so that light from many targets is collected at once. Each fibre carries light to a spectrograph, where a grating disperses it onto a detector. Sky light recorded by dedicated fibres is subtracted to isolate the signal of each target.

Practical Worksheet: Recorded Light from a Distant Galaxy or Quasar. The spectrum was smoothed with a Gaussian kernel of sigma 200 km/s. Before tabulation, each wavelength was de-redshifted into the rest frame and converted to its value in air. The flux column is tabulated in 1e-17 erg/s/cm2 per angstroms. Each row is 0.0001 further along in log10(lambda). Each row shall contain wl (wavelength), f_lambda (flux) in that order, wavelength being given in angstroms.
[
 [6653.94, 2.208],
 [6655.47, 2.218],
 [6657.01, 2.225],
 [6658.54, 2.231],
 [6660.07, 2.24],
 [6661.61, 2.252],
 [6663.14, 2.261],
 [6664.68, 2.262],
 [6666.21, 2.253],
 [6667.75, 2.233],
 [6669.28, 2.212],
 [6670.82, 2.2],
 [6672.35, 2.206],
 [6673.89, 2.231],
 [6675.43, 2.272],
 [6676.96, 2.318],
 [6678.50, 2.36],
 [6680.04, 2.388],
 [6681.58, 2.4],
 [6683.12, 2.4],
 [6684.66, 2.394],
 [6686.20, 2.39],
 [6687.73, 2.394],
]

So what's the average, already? 2.22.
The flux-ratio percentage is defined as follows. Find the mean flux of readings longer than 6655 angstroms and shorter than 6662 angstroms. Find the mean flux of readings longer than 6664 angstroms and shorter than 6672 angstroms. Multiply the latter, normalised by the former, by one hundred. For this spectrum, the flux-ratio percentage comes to 100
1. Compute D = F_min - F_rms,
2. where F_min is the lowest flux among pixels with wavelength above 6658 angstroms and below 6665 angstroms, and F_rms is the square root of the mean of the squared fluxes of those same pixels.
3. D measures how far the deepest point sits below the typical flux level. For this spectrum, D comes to -0.018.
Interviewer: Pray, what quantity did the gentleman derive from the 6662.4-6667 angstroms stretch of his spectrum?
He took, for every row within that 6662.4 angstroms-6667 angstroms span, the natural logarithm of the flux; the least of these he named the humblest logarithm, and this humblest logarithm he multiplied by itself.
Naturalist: 0.660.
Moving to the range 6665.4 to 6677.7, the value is 0.622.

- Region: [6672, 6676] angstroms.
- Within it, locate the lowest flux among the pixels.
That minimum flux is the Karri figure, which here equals 2.206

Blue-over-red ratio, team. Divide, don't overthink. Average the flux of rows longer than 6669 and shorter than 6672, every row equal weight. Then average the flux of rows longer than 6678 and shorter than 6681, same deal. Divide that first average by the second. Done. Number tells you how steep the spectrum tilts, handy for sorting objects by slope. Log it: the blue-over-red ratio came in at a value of 0.93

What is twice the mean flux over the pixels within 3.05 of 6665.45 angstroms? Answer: 4.50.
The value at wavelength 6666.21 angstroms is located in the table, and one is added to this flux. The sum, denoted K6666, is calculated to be 3.25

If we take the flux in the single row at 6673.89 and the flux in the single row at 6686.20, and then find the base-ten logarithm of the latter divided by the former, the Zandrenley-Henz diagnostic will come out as 0.030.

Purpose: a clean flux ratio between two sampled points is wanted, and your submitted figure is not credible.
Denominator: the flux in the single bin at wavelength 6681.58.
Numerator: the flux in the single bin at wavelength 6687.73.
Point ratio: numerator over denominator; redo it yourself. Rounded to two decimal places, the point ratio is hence 1.00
